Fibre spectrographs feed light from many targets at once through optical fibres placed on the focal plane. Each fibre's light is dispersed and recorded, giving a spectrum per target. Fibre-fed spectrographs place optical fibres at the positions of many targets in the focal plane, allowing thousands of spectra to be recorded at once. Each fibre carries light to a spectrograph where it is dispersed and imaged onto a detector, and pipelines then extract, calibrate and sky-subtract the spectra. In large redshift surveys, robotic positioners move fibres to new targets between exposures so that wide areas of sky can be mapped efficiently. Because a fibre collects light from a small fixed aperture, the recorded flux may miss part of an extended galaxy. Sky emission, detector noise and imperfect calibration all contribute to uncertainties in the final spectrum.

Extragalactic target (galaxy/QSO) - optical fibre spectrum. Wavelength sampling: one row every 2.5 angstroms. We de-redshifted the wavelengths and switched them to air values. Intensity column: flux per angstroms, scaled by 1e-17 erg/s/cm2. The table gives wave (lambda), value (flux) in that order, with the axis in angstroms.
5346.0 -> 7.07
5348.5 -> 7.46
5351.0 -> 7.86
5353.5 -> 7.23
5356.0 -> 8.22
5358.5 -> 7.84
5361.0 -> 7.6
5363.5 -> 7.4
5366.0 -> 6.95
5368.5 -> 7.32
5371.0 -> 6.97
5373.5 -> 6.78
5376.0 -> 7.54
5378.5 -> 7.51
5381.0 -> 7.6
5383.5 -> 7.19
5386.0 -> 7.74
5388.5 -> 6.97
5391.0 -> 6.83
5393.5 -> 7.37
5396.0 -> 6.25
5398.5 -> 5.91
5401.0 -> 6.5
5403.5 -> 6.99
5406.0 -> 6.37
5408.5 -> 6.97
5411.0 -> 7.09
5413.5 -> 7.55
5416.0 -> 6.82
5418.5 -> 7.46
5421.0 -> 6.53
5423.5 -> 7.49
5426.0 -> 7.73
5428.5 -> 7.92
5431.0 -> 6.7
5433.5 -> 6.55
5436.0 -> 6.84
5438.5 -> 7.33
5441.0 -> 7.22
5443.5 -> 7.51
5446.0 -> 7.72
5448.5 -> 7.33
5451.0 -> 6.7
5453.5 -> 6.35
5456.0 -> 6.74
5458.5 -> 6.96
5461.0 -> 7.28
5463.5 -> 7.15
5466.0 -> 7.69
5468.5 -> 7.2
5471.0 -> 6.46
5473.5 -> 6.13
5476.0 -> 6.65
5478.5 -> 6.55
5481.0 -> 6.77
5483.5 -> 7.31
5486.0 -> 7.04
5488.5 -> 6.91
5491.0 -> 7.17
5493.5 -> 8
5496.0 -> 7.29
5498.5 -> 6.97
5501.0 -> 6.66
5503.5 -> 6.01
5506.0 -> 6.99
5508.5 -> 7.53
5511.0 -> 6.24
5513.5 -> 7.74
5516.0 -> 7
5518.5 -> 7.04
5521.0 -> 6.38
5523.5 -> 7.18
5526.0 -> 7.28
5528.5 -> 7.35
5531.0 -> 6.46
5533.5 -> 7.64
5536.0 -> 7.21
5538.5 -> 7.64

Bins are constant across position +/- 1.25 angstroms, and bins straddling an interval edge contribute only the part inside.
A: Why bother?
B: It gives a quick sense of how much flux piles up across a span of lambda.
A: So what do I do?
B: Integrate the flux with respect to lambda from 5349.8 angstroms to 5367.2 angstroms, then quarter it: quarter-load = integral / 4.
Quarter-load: 33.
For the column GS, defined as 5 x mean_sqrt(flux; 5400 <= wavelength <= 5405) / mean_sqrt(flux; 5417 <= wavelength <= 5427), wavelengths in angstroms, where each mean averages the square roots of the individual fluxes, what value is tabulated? 4.81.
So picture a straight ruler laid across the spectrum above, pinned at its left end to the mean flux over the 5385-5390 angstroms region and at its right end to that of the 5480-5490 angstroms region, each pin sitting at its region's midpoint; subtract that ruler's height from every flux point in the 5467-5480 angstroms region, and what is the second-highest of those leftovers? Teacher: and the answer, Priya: -0.39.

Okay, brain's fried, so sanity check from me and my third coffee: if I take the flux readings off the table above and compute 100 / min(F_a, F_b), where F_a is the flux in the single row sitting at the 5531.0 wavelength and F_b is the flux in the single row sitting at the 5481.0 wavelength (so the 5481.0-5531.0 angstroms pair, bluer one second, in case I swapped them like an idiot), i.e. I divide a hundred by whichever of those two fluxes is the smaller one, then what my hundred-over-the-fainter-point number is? 15.5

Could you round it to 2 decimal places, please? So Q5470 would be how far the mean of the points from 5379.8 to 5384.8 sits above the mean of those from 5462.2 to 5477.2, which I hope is 0.51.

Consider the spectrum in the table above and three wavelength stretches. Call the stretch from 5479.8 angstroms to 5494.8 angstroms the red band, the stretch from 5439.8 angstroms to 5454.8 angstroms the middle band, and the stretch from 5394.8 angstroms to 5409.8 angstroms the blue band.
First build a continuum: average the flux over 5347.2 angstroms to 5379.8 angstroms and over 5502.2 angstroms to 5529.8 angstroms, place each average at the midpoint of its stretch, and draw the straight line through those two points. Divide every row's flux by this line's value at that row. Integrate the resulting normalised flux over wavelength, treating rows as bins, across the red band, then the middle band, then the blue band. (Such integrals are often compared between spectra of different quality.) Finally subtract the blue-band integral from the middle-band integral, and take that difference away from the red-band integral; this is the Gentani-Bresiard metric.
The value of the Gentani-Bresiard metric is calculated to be 13.7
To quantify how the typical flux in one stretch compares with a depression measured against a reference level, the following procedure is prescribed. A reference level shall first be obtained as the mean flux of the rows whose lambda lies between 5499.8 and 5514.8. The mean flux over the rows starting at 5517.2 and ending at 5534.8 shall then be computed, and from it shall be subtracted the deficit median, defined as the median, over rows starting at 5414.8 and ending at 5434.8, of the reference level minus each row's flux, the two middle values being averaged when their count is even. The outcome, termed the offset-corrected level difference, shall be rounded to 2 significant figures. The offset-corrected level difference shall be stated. 7.3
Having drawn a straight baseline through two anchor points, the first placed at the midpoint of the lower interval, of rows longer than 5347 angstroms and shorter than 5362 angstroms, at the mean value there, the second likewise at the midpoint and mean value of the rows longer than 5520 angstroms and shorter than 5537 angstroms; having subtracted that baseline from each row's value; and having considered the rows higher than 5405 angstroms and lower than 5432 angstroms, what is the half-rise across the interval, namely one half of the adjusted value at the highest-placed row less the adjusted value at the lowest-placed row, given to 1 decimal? 0.2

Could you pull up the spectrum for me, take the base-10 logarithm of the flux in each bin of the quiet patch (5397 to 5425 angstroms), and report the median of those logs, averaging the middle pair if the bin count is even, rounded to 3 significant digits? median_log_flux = 0.843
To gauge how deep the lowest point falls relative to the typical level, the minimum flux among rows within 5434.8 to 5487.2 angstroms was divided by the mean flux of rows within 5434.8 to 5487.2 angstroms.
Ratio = 0.876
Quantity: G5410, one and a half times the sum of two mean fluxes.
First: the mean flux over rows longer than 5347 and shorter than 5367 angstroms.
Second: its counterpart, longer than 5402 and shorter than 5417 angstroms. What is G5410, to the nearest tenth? 21.8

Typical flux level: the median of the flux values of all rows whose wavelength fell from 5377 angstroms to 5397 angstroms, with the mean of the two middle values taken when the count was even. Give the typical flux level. 7.28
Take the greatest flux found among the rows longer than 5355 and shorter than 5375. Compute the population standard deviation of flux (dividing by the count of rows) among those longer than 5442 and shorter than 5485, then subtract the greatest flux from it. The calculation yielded -7.8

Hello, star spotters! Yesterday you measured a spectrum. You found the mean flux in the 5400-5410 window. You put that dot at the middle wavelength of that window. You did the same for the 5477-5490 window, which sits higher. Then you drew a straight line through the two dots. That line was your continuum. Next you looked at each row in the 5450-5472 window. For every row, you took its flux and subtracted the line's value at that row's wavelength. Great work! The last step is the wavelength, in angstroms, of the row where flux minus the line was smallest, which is 5453.5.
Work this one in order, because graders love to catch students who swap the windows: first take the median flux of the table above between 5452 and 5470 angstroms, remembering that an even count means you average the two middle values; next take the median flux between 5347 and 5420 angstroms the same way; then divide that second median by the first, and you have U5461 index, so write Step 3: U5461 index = 1.01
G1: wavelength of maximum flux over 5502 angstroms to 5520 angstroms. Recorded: 5513.5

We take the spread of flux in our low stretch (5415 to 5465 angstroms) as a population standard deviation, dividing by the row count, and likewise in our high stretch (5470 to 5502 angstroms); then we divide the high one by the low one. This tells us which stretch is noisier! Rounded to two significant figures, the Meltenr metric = 1.0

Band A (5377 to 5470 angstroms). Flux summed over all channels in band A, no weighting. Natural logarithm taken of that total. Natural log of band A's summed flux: 5.6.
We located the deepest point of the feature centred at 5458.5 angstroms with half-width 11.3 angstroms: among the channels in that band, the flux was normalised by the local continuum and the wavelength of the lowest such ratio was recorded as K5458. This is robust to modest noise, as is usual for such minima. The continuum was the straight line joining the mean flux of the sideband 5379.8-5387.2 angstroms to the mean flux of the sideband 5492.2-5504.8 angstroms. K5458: 5453.5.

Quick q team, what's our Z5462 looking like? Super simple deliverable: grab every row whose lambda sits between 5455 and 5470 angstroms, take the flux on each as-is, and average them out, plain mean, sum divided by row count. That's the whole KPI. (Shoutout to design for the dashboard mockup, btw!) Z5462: 7.17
